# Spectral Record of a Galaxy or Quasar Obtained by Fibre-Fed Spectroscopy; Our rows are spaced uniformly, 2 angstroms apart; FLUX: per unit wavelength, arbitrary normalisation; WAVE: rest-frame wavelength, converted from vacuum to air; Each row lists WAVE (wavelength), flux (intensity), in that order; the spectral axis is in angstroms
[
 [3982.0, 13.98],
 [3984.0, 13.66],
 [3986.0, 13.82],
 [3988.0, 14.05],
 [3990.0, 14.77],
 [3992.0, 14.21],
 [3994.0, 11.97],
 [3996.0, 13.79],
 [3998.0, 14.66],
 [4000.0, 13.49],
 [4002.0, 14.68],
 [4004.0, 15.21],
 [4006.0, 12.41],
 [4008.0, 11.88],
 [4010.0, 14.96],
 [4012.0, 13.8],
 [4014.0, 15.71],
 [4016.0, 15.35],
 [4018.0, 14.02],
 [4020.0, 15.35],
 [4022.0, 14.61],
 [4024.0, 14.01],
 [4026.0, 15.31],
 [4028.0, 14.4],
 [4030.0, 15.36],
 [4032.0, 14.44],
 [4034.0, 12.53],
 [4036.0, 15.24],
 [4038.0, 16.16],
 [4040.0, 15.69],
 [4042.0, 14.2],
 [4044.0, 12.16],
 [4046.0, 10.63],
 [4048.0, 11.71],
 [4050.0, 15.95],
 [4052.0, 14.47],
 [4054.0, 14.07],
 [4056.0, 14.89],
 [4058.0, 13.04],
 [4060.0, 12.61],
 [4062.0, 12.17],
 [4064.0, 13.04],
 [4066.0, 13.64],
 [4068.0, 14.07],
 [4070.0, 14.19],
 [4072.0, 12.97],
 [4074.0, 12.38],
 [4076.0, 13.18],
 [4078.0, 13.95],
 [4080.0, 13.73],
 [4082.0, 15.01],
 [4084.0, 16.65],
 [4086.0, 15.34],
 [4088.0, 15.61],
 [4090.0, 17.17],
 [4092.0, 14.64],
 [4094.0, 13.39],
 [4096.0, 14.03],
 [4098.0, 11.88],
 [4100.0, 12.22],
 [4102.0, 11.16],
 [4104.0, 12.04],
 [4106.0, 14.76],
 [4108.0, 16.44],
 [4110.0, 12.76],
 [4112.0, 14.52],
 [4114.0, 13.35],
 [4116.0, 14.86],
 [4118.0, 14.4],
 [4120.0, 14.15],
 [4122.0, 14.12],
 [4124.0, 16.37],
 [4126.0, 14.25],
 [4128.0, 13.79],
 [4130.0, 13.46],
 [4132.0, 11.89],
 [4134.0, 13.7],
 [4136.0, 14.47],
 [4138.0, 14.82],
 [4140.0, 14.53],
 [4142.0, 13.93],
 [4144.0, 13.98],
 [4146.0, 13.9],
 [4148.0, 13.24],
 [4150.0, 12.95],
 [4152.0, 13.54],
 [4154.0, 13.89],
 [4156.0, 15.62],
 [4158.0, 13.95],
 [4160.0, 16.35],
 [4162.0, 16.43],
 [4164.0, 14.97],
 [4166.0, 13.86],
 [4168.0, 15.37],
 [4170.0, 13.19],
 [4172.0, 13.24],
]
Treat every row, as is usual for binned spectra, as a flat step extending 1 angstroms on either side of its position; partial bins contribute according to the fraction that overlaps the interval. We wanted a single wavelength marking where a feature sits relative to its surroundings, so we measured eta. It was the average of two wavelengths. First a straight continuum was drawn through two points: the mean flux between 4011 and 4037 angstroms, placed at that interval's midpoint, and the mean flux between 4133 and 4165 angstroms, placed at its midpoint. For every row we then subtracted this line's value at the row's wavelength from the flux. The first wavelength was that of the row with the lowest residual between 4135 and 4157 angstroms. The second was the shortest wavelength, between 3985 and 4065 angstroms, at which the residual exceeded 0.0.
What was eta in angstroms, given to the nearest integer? 4070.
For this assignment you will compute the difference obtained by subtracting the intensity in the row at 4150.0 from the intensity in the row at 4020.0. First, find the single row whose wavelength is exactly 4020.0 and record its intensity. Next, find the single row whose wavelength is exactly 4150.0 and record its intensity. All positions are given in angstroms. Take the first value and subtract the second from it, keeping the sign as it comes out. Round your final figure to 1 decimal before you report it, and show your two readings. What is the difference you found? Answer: 2.4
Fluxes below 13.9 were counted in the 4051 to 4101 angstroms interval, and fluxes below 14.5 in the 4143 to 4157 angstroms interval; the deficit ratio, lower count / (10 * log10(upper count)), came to 1.5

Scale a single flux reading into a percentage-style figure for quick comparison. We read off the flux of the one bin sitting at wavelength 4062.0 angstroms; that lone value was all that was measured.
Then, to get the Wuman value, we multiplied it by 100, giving 1217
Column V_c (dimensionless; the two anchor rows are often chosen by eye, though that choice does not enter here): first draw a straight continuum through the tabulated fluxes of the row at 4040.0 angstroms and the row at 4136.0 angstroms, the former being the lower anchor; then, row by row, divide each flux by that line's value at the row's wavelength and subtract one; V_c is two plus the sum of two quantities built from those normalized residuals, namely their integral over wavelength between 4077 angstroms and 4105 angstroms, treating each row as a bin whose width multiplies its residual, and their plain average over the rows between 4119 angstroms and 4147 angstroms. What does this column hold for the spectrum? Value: 0.1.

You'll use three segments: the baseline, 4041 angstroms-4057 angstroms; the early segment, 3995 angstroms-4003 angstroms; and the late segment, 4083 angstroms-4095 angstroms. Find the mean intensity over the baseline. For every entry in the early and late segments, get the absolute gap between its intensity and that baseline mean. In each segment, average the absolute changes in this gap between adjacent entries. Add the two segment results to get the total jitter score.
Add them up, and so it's 2.4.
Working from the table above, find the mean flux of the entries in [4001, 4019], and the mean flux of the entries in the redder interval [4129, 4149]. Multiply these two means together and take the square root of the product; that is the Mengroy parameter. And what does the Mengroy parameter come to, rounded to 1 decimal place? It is 14.0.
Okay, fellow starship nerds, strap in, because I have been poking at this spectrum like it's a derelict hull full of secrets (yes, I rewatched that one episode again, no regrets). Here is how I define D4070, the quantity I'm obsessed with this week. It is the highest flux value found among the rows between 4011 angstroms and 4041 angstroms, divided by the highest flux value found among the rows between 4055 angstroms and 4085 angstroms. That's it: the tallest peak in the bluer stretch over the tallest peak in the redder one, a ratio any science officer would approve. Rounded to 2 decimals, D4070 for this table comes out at 0.97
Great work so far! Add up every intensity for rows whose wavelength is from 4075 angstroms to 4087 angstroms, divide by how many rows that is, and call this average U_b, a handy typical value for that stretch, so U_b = 14.6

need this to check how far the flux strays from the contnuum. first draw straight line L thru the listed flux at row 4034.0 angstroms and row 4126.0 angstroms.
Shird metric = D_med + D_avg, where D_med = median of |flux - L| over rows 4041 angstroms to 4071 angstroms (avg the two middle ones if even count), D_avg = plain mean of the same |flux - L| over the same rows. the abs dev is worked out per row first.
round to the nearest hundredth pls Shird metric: 2.12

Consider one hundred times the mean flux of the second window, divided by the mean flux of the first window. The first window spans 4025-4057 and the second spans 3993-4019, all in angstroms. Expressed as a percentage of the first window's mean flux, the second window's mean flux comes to 99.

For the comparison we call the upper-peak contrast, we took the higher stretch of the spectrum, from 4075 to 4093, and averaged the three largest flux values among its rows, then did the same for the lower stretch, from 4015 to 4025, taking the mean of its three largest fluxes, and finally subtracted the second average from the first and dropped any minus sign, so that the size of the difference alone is 1.4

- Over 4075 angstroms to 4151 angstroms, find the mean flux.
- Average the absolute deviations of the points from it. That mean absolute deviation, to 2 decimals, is 0.99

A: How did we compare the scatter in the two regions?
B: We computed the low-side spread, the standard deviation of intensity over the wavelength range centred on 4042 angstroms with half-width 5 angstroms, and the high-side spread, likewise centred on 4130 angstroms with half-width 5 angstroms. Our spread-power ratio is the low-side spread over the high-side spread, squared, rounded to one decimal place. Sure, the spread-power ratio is 6.8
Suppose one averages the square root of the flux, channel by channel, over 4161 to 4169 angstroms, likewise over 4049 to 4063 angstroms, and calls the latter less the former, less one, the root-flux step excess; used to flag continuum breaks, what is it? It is -1.2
